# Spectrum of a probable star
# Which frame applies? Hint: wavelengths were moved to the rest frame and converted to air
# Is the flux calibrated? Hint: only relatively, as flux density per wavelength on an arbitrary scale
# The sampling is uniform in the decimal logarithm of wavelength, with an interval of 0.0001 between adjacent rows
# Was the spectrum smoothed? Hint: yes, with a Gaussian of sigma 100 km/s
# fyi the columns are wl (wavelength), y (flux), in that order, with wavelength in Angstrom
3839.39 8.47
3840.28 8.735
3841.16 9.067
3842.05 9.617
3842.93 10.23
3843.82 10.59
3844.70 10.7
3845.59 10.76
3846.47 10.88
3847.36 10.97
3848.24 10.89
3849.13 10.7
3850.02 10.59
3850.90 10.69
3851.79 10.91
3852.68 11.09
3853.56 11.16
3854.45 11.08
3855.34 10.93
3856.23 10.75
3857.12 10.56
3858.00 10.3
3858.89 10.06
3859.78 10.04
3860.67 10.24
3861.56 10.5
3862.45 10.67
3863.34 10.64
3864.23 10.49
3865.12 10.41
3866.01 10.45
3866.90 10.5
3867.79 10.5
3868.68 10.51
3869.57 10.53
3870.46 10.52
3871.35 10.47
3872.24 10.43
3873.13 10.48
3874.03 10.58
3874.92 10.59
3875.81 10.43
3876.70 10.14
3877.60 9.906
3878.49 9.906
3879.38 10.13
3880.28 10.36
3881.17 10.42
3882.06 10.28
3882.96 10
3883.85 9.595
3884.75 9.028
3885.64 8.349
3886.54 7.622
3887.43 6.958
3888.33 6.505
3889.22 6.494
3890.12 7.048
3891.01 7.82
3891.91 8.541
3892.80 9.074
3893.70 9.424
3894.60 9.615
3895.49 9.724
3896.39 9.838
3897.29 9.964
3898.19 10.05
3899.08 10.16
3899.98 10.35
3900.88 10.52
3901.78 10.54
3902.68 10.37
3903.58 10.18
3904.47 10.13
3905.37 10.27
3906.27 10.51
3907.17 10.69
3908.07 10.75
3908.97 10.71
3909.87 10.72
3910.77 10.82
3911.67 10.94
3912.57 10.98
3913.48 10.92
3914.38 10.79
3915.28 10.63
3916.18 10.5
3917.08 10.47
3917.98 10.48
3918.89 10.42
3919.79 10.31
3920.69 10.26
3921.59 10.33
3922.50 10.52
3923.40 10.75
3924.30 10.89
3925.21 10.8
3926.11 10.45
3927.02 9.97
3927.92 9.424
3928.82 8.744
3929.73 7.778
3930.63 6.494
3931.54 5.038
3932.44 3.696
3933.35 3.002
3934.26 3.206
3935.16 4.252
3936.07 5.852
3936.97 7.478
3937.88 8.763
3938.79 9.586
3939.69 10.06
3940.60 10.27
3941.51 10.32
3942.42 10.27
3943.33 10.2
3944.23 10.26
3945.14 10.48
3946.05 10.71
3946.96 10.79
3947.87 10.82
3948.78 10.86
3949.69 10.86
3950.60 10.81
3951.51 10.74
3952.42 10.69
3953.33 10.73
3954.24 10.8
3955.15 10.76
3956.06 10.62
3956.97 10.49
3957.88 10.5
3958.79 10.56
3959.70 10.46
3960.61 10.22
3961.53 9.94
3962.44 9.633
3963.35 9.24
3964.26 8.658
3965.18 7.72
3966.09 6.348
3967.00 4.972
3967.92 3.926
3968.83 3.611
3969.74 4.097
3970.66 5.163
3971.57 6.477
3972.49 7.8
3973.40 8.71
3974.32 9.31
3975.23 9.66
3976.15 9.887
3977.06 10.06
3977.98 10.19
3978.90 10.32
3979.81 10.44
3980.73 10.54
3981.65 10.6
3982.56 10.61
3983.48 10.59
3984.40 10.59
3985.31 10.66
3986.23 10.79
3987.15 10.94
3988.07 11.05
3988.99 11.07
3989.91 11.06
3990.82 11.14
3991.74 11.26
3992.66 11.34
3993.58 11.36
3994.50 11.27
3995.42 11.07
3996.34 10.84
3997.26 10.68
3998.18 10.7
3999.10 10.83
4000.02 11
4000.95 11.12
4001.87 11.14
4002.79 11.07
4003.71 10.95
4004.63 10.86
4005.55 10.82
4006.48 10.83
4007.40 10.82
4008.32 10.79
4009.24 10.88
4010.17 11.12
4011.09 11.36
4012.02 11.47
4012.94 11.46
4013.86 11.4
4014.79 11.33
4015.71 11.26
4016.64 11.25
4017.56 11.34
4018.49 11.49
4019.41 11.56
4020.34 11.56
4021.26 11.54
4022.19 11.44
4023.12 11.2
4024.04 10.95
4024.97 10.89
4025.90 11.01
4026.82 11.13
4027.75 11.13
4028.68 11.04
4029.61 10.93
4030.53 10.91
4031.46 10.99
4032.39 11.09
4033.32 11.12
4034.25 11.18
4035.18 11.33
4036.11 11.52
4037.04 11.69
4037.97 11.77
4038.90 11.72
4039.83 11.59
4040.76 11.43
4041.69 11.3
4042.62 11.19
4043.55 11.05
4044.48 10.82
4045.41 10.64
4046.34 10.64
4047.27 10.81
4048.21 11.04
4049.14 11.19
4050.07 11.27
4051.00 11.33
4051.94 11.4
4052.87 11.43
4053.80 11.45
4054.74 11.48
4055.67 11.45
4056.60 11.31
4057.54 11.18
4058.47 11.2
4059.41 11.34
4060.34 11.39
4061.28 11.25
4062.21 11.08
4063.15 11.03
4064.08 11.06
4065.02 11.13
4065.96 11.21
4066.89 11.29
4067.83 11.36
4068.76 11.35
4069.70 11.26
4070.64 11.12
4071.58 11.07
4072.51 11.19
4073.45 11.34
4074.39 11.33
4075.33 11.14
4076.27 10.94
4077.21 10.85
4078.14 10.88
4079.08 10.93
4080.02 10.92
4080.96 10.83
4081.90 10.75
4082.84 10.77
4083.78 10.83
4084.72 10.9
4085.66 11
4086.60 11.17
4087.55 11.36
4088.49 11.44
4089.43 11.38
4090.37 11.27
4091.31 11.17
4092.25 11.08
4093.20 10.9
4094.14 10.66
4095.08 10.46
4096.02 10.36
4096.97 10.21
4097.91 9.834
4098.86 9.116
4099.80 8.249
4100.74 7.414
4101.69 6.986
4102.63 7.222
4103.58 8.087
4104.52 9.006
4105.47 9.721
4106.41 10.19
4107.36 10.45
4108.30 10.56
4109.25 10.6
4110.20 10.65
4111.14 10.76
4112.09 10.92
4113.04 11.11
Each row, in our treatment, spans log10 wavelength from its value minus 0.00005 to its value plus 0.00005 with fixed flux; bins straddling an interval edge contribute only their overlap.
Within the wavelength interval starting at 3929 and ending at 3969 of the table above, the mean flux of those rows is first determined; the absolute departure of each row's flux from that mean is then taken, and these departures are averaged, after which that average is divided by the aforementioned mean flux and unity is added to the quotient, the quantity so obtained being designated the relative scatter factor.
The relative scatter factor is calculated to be 1.25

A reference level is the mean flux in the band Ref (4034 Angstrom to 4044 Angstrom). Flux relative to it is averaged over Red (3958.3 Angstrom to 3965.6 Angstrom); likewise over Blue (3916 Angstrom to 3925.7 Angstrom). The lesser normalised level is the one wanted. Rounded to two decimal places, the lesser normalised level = 0.84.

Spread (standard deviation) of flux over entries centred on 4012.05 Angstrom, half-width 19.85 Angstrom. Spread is 0.25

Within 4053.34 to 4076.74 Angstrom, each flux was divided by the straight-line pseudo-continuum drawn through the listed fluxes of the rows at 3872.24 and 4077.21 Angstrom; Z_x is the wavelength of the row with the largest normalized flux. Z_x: 4054.74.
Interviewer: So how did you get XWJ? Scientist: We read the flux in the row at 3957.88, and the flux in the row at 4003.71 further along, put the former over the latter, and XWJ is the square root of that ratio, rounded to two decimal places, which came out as 0.98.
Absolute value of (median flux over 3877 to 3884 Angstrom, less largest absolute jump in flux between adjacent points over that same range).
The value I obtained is 9.7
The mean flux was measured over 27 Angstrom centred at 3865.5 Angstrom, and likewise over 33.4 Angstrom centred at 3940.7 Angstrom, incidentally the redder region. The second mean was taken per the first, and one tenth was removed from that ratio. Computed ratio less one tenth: 0.77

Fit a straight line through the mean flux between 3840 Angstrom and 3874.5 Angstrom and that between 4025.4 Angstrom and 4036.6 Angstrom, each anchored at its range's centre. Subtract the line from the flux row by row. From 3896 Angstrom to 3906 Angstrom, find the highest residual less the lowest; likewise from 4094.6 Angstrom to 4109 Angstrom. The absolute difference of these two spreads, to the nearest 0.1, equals 2.9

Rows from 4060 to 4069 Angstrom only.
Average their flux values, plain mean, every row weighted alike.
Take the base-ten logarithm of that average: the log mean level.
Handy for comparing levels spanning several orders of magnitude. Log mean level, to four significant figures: 1.050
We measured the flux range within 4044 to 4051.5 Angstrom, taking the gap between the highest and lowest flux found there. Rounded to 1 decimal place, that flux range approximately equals 0.7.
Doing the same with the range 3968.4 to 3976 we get 6.0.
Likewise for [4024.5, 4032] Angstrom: 0.2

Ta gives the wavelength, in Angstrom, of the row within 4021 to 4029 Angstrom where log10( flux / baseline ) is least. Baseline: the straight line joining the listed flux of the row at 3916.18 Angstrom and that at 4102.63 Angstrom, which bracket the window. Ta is 4024.97 Angstrom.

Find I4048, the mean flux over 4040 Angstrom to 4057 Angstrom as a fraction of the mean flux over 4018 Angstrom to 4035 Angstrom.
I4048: 1.00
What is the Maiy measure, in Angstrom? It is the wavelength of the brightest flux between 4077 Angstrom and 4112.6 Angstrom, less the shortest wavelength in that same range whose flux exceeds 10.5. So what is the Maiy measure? 11.3 Angstrom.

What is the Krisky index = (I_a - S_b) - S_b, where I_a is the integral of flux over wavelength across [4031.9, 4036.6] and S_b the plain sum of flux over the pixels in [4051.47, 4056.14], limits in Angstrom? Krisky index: -62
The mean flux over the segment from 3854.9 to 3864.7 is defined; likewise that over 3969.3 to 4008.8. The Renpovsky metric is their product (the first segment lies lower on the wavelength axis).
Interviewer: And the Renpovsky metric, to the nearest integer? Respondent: 107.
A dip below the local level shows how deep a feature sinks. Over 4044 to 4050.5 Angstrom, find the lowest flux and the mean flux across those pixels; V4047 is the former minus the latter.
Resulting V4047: -0.28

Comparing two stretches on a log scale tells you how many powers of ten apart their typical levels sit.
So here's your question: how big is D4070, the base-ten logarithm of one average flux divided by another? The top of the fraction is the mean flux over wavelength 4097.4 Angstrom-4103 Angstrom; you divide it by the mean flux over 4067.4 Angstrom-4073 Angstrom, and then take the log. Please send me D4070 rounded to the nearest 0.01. -0.14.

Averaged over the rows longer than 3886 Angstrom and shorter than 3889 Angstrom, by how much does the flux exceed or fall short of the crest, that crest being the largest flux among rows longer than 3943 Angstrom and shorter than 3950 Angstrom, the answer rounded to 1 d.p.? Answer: -3.8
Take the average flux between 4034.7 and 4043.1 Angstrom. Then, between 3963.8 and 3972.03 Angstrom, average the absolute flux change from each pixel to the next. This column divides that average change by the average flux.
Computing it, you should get 0.0860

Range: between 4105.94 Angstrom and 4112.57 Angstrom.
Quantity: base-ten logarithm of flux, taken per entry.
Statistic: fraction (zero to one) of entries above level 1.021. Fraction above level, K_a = 0.7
